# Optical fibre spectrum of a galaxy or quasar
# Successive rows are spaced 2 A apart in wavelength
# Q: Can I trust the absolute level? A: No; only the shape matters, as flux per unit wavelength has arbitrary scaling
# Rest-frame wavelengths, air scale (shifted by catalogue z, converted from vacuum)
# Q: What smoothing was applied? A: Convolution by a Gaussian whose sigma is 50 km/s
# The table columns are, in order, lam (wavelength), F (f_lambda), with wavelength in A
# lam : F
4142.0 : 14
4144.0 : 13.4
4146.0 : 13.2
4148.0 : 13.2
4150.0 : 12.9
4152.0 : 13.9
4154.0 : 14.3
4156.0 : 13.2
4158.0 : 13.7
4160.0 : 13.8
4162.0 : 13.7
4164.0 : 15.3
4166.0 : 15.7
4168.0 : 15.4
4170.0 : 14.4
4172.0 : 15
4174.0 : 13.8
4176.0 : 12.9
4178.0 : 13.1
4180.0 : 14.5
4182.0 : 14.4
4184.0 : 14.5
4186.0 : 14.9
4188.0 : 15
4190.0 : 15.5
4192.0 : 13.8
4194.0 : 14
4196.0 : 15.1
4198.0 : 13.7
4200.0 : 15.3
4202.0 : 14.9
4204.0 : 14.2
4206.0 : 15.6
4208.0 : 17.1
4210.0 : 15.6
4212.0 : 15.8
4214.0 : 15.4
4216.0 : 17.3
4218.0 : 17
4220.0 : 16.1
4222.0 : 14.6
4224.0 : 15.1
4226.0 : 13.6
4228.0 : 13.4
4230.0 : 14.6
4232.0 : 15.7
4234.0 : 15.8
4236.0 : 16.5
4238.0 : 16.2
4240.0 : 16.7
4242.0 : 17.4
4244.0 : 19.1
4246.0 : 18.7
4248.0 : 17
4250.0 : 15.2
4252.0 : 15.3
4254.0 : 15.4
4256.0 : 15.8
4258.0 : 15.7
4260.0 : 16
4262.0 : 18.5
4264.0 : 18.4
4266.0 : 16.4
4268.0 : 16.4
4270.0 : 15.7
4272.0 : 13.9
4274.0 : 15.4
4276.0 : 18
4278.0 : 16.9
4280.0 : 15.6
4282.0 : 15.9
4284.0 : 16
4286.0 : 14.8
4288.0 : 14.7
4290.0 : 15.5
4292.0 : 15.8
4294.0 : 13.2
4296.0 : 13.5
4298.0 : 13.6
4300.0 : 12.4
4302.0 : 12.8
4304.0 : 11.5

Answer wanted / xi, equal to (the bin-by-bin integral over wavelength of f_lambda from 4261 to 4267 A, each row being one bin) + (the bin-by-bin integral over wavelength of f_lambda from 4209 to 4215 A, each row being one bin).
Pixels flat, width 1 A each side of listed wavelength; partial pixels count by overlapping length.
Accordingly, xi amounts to 200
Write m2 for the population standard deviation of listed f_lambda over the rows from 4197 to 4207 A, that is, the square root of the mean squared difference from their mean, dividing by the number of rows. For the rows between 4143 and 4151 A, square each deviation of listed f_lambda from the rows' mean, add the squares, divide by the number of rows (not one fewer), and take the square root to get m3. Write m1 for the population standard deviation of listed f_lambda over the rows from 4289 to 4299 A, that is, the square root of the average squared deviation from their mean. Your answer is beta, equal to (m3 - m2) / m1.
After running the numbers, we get -0.5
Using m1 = 1.10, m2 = 0.7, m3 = 0.18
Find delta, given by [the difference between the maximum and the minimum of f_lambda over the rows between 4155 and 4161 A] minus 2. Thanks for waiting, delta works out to -1.4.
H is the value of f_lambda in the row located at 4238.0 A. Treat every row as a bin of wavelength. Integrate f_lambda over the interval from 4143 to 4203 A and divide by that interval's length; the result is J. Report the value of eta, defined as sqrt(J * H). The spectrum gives 15.18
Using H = 16.2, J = 14.2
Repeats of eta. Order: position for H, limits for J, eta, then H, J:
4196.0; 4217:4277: 15.60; 15.1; 16.1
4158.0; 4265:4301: 14.43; 13.7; 15.2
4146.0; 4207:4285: 14.59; 13.2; 16.1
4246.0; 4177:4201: 16.46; 18.7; 14.5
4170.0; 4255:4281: 15.35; 14.4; 16.4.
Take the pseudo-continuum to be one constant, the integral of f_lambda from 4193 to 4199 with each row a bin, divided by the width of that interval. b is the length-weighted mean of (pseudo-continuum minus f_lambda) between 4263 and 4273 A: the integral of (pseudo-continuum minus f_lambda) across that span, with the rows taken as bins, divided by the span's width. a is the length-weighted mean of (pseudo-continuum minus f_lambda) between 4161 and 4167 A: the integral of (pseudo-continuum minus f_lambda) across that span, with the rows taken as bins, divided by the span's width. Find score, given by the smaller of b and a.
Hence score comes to -1.89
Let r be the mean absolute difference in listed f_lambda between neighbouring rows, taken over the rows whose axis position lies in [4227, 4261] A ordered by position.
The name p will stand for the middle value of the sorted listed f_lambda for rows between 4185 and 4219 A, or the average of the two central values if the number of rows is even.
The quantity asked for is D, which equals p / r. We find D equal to 21.9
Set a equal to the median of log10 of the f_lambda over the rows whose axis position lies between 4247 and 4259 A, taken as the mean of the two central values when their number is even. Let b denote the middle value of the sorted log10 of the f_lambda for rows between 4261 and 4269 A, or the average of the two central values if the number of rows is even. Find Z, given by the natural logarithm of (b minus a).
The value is -3.0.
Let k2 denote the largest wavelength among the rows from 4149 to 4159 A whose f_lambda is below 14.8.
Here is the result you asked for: 4158.0 A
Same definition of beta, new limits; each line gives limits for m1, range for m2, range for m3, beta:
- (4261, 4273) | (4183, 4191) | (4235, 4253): 0.6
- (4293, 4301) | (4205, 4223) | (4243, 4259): 1.3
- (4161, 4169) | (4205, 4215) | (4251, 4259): -0.5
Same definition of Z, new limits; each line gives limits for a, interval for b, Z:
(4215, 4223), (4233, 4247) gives -5.5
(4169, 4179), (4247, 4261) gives -2.9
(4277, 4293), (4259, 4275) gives -4.3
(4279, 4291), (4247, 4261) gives -5.5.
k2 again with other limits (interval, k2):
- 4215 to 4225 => 4222.0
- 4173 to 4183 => 4182.0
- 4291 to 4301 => 4300.0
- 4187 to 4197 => 4194.0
